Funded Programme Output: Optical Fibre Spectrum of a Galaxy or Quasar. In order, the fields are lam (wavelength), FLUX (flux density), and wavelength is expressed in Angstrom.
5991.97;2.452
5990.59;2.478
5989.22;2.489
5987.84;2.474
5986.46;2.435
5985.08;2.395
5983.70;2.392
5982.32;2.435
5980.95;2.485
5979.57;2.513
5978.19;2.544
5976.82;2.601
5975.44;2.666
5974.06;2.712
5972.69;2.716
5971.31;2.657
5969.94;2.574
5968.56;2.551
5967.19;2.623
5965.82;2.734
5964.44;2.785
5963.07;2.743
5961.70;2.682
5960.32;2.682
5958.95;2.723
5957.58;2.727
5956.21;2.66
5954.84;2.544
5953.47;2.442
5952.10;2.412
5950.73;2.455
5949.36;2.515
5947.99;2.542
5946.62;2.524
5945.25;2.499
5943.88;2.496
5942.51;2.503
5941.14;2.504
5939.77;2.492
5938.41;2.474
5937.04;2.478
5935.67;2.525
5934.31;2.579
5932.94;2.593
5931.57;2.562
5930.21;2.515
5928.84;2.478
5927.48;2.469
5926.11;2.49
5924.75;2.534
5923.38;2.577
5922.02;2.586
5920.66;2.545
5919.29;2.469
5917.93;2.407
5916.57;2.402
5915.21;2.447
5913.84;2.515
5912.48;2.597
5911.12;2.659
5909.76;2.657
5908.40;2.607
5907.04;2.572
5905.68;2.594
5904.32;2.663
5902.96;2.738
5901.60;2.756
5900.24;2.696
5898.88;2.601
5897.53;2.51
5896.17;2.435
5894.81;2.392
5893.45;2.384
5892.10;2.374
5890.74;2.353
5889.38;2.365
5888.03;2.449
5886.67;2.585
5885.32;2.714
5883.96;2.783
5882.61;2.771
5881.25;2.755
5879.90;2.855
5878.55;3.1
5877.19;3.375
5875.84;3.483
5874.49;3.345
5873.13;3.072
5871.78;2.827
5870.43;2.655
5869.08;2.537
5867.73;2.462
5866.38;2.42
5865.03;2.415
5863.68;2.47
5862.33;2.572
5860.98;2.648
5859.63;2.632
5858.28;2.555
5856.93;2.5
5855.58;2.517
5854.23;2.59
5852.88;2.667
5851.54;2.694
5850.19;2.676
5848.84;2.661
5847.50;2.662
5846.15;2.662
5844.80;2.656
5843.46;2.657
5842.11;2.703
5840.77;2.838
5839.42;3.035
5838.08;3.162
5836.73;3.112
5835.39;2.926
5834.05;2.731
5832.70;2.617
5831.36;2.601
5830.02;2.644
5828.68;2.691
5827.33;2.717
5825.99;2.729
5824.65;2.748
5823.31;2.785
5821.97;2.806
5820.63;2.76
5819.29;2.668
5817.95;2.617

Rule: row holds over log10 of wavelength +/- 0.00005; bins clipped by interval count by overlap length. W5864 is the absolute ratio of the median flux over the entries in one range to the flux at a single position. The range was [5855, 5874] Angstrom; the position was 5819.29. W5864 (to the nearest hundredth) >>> 0.95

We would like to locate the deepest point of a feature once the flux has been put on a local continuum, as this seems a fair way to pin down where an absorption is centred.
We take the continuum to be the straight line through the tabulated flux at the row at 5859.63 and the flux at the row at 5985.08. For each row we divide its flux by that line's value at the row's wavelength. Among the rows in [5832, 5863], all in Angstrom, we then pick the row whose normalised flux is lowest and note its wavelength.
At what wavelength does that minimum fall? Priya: 5856.93 Angstrom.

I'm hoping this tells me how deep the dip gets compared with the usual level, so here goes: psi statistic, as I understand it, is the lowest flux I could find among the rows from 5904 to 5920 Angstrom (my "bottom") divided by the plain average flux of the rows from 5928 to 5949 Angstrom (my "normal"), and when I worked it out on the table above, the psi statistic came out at 0.954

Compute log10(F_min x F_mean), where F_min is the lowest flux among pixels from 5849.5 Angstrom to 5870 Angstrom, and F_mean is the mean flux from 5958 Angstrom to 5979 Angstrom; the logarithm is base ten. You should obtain 0.81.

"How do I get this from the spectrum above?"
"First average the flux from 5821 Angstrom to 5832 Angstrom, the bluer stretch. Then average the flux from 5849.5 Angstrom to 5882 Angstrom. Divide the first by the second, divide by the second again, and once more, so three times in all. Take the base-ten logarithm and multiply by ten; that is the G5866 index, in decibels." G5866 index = -8.8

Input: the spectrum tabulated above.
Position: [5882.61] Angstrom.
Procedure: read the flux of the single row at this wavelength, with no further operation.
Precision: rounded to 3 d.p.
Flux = 2.771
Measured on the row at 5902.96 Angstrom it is 2.738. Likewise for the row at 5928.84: 2.478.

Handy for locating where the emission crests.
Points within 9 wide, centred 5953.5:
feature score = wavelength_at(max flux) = 5957.58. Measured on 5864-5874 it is 5873.13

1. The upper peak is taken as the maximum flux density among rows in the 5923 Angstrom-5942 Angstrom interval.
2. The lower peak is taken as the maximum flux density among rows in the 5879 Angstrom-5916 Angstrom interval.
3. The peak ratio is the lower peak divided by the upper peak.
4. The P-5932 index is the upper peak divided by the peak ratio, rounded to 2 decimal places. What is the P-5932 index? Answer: 2.36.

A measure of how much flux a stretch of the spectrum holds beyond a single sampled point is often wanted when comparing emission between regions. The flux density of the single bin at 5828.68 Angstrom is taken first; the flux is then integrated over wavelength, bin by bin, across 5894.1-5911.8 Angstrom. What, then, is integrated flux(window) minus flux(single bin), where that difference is 43.4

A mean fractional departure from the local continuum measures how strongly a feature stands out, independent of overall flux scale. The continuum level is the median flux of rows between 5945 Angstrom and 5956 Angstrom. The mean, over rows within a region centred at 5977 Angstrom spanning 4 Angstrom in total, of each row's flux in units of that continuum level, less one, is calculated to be 0.04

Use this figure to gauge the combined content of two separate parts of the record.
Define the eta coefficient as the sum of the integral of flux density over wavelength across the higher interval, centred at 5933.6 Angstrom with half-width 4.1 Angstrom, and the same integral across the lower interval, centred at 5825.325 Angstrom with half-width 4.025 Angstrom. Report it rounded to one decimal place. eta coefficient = 42.9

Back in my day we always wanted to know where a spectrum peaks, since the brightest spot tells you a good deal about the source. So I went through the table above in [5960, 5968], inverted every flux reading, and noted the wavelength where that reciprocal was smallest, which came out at 5964.44 Angstrom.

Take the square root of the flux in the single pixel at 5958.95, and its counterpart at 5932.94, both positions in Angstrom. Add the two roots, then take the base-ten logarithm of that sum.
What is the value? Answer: 0.513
